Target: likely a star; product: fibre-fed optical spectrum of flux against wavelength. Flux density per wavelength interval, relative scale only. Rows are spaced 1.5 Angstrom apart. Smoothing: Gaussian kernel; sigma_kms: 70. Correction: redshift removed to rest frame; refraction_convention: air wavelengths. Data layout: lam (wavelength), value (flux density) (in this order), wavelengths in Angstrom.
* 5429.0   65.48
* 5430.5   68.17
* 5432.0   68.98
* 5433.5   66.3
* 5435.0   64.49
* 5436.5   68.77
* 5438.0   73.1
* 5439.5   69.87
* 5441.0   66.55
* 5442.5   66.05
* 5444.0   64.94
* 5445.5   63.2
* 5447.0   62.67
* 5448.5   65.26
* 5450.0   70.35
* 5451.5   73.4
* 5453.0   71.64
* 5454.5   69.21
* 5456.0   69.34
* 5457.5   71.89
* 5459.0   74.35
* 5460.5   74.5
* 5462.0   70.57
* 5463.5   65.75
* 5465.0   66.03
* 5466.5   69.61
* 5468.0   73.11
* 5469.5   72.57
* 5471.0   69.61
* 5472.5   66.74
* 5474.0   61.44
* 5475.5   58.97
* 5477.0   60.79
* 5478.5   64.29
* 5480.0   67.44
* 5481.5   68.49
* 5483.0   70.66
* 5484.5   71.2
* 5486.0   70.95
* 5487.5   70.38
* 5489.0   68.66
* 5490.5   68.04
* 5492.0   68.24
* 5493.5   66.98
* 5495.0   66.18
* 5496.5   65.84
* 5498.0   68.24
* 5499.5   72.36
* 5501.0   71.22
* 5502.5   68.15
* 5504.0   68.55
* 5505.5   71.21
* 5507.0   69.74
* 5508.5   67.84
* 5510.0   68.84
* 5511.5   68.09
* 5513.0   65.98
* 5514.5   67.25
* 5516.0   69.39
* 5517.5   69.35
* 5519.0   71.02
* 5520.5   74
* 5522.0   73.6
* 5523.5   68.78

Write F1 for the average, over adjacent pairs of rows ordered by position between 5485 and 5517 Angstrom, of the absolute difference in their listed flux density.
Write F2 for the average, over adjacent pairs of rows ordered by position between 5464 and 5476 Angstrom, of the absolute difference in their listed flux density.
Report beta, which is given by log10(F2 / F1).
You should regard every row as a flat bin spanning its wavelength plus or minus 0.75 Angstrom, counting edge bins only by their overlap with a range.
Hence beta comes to 0.31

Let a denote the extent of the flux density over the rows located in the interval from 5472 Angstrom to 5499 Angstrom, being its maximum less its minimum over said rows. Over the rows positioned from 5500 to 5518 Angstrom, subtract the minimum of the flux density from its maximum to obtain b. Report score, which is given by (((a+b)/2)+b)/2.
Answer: 7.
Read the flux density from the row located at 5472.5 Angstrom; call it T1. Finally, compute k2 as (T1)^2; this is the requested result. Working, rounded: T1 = 66.74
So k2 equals 4454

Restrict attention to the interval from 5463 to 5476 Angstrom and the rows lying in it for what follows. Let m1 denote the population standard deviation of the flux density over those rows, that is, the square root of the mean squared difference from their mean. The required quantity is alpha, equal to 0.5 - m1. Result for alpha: -4.0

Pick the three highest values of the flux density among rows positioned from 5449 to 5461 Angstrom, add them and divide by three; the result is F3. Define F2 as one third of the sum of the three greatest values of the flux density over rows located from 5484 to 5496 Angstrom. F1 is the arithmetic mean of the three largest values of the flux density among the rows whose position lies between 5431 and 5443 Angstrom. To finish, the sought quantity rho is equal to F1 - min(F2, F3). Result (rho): -0.2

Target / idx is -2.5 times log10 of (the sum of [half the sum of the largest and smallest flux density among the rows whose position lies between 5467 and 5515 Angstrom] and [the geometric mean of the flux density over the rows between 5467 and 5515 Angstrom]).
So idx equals -5.32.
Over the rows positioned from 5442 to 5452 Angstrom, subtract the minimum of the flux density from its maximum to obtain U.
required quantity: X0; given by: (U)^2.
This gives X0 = 115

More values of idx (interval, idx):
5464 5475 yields -5.33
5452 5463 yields -5.39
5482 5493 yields -5.36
